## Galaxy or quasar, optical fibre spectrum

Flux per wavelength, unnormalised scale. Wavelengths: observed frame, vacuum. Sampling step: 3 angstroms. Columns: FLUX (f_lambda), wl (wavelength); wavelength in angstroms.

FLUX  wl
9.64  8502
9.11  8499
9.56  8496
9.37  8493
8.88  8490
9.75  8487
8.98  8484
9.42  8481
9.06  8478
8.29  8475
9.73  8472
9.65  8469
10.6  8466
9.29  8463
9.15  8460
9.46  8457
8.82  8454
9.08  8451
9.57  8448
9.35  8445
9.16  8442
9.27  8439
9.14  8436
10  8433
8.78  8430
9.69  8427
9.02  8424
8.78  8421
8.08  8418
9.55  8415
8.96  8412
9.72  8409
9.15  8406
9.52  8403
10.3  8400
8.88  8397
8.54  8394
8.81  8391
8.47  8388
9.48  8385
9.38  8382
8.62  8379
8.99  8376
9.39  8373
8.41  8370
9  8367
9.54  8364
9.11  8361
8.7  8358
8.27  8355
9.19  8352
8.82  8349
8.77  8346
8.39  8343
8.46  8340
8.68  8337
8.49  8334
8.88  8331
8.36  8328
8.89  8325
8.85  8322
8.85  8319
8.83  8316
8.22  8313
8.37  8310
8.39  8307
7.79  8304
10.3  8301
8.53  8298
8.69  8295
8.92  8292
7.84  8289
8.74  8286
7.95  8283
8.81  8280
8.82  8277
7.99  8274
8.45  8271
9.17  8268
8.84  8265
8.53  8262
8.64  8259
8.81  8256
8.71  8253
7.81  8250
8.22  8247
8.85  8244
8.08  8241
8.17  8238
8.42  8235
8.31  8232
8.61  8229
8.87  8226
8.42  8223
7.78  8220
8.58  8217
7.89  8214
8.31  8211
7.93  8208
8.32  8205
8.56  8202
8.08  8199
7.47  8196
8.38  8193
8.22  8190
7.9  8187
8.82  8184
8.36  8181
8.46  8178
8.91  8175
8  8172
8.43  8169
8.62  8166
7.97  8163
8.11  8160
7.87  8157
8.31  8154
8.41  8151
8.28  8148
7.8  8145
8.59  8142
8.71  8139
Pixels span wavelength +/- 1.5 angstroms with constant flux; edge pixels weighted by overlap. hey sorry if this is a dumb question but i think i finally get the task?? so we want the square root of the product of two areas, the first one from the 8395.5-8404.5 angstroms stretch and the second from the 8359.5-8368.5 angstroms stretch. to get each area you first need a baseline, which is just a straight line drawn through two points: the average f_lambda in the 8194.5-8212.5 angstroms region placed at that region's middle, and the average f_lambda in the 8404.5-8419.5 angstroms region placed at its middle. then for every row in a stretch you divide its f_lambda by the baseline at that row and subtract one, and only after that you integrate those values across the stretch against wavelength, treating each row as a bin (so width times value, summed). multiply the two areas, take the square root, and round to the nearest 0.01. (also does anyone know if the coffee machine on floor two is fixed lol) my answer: 0.43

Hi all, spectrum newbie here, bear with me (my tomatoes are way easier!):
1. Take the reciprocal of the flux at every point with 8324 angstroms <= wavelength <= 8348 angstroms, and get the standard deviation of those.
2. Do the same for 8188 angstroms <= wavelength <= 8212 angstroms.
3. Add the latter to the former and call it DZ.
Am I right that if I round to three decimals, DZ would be 0.008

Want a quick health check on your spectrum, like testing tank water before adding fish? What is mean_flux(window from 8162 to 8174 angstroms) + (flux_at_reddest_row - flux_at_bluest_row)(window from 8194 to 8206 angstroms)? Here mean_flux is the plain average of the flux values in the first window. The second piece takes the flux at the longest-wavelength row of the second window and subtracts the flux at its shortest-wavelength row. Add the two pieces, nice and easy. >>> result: 9.1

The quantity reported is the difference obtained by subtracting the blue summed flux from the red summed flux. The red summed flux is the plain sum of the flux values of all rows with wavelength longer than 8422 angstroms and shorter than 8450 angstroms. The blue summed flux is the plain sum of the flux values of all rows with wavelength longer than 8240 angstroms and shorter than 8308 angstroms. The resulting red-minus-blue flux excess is -113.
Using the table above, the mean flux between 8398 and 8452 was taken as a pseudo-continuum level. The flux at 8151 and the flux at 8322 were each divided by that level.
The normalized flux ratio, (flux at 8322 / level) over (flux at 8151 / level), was 1.05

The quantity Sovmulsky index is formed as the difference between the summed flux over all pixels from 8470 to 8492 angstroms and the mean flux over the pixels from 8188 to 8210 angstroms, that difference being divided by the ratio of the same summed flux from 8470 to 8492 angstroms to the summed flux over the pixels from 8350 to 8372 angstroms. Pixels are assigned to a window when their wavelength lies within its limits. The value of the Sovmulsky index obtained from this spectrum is 54.3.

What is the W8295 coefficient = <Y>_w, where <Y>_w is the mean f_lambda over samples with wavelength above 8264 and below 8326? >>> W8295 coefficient 8.6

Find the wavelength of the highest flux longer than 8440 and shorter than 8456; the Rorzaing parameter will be 8448 angstroms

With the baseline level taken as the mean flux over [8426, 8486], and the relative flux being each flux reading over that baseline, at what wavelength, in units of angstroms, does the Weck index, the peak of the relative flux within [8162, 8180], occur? 8175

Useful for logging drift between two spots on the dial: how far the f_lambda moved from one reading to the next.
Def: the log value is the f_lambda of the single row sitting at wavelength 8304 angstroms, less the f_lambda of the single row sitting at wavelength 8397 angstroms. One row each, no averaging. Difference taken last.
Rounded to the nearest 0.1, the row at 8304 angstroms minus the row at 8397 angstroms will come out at -1.1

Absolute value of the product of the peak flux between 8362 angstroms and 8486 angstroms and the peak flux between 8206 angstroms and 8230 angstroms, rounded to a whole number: 94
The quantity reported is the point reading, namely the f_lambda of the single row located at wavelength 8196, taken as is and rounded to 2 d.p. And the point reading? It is 7.47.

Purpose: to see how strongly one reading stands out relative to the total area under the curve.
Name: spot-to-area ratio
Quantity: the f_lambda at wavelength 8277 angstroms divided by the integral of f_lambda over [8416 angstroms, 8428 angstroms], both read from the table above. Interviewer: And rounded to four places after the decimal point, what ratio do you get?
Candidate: 0.0827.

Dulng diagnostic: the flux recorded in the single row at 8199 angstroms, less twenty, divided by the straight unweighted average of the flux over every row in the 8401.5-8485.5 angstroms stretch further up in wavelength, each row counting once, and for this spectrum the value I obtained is -1.29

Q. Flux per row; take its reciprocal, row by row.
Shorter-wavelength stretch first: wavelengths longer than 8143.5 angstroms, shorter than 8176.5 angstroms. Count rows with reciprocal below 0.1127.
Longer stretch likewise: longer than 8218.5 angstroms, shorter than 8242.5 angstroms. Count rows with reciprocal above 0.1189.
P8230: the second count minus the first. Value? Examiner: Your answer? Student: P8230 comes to 3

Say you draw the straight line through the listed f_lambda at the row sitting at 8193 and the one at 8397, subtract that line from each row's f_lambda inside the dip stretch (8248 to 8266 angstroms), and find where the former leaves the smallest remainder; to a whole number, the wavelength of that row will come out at 8250 angstroms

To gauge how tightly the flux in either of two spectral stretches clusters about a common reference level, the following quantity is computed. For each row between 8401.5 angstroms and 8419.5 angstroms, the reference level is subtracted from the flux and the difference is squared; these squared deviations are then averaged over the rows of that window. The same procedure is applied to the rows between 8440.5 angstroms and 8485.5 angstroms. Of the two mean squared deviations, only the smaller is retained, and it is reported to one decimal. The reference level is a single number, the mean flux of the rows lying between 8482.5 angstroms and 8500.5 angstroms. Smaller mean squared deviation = 0.2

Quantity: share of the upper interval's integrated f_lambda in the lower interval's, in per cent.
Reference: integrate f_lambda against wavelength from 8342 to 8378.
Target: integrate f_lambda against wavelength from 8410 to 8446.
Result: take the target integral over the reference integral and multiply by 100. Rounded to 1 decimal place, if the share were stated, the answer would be 103.0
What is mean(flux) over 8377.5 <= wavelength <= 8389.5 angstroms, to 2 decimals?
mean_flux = 8.99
